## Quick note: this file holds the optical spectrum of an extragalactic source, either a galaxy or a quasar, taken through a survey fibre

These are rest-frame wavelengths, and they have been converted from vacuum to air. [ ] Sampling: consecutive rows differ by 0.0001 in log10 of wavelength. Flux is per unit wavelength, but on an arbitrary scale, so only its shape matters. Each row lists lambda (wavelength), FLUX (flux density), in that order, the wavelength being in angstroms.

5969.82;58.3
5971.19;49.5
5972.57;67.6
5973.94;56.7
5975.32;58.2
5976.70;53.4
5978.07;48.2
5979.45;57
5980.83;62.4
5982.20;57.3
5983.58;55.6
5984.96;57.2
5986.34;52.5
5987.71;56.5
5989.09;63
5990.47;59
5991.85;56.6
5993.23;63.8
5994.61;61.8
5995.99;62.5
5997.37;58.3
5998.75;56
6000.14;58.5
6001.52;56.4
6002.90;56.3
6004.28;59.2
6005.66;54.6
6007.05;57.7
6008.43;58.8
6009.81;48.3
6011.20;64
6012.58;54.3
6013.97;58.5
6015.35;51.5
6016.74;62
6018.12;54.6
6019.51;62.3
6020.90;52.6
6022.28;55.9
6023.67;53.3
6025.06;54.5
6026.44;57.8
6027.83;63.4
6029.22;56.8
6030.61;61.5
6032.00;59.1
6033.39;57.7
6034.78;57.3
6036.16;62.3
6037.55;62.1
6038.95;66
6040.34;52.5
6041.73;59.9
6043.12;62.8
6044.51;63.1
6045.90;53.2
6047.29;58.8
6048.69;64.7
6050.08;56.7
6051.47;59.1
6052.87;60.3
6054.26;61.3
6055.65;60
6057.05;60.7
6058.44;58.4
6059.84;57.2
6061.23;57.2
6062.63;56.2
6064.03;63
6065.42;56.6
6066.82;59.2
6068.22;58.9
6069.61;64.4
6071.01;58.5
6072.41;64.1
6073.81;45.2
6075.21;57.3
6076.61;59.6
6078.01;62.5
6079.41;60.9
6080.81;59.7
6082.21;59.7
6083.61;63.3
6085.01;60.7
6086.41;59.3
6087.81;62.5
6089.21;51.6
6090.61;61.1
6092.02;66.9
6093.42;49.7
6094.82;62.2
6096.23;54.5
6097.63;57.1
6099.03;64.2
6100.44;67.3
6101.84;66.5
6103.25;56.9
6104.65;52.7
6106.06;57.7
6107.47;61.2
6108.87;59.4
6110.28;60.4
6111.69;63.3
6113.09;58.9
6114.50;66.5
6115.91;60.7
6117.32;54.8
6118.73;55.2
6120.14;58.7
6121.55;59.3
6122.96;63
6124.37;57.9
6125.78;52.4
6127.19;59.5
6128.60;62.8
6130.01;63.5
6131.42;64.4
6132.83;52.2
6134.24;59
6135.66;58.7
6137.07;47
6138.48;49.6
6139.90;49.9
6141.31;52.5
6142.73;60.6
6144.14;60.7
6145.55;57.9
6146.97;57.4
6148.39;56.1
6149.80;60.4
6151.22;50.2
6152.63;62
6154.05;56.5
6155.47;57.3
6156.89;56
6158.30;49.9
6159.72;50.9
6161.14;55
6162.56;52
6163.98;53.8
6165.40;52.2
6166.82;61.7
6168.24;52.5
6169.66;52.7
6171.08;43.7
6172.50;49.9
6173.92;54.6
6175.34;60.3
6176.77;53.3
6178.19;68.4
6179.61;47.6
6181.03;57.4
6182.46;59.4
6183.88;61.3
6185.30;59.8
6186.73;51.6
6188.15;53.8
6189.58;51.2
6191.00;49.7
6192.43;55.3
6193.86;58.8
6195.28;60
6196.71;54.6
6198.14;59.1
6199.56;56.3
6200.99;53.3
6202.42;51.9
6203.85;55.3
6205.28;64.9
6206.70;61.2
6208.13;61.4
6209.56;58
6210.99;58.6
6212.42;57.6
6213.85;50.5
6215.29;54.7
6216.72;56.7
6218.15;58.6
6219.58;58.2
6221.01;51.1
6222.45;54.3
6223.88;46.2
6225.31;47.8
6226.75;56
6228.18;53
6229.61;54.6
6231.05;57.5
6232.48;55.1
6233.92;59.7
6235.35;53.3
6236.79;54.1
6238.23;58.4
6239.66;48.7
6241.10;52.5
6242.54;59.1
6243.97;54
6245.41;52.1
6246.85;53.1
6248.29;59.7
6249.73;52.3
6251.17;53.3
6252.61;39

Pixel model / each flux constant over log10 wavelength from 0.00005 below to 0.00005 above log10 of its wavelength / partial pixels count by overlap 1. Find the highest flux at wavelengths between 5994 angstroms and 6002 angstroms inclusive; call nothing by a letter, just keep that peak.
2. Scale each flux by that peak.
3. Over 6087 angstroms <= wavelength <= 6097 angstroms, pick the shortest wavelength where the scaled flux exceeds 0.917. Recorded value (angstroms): 6087.81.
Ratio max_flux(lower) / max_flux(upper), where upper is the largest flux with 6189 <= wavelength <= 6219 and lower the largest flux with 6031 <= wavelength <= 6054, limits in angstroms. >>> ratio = 1.02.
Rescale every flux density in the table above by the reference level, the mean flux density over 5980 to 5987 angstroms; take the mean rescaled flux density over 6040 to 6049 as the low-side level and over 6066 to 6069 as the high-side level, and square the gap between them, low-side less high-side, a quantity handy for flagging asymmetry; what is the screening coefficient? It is 0.0000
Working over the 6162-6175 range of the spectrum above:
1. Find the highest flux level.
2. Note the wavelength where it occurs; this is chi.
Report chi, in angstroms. 6166.82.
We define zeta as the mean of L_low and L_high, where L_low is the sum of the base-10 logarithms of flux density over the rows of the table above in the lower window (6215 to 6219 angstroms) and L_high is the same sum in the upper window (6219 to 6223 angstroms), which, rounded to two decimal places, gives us 5.23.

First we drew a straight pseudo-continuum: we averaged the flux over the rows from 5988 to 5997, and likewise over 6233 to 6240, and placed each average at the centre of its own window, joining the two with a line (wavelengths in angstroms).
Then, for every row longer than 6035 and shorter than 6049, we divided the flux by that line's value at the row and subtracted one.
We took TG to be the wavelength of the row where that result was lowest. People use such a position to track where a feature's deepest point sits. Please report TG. 6040.34 angstroms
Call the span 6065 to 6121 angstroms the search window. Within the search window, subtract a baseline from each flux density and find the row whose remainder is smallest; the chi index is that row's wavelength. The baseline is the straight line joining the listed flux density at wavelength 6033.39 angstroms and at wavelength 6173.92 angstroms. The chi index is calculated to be 6073.81 angstroms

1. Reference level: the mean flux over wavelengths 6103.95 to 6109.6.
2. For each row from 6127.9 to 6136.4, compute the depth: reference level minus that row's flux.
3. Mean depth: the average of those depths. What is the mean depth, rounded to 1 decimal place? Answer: -2.3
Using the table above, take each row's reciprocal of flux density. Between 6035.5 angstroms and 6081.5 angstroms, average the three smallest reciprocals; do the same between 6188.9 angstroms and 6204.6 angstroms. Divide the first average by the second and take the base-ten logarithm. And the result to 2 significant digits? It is -0.040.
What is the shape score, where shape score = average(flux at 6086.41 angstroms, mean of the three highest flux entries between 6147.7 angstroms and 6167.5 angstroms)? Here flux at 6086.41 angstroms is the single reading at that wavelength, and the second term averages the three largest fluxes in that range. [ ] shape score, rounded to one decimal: 60.3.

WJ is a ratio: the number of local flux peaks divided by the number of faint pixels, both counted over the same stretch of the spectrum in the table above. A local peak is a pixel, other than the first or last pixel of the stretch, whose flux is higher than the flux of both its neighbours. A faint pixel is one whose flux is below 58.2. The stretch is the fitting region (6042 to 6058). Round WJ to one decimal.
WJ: 1.5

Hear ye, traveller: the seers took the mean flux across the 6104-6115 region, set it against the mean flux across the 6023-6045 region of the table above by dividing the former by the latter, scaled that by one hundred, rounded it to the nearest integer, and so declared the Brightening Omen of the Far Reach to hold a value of 101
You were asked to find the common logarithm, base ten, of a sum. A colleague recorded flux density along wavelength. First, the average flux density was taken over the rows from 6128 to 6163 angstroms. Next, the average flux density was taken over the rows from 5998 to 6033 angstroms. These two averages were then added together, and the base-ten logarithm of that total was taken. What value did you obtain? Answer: 2.05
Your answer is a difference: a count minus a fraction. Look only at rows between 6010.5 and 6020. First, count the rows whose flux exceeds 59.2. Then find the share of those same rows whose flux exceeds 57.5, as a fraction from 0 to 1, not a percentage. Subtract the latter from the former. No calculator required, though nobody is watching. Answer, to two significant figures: 2.4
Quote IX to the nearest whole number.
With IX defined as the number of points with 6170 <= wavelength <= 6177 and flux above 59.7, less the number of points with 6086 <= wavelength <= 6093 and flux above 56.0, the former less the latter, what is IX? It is -3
